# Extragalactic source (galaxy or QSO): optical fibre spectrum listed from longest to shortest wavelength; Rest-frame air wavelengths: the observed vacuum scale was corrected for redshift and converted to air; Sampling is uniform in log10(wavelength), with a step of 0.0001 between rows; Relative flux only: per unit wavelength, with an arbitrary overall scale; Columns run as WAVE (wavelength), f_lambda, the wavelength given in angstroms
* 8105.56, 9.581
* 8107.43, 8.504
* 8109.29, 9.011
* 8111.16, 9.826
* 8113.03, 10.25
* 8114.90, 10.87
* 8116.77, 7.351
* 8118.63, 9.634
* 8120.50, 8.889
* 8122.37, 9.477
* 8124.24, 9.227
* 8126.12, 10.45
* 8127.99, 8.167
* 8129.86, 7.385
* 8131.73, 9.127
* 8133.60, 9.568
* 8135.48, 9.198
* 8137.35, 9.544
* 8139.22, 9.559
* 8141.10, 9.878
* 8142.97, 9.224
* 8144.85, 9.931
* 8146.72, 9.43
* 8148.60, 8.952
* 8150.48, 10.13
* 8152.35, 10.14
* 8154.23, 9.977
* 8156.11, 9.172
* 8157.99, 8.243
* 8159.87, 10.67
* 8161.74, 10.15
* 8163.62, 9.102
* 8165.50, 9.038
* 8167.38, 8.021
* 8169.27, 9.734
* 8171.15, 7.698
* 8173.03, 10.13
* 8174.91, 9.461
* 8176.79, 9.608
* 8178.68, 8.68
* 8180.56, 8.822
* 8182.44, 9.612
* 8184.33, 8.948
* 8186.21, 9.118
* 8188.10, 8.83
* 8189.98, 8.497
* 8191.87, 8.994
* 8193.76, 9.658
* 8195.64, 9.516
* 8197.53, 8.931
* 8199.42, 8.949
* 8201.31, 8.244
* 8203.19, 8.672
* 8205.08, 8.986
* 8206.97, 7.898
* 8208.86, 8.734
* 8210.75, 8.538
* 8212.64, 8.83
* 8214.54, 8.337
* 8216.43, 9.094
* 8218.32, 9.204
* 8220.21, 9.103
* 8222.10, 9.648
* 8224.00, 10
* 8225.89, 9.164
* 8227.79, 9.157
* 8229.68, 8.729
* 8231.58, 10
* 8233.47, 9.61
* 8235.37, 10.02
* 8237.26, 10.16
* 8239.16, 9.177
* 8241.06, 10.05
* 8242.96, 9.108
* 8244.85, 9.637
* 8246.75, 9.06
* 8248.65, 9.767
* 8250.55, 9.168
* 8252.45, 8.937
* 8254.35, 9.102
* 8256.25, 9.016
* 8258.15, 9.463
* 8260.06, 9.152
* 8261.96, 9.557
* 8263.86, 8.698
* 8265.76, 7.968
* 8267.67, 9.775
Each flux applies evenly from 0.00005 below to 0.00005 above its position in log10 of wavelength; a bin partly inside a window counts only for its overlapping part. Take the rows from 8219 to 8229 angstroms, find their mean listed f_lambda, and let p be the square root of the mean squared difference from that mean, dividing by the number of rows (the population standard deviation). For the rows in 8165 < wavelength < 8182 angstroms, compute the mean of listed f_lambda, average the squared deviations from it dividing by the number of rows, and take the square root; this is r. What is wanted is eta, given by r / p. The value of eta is 2.1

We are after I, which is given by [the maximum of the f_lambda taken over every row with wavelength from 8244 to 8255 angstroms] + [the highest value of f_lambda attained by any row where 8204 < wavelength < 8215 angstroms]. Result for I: 18.8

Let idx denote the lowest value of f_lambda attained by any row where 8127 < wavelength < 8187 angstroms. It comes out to 7.385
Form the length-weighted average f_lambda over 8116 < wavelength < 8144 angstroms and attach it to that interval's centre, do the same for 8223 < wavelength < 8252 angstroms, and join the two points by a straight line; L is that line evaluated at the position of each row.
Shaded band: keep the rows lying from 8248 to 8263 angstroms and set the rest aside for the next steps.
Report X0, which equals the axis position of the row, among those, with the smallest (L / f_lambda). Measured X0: 8248.65 angstroms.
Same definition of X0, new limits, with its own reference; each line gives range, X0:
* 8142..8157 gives 8152.35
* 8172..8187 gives 8173.03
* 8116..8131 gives 8126.12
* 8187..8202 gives 8193.76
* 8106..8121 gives 8114.90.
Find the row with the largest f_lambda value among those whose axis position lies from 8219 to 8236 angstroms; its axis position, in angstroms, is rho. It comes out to 8235.37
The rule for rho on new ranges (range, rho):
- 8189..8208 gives 8193.76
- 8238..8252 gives 8241.06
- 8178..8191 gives 8182.44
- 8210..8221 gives 8218.32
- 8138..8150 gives 8144.85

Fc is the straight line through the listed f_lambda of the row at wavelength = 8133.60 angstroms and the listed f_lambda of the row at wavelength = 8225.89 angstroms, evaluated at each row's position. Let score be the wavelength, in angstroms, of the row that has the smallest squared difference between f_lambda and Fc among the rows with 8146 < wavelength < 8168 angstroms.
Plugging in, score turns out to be 8146.72 angstroms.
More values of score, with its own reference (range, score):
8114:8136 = 8133.60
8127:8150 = 8133.60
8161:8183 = 8174.91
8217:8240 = 8225.89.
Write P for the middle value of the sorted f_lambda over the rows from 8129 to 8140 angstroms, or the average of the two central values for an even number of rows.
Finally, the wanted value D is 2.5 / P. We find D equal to 0.267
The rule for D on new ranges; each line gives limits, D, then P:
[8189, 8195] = 0.278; 8.99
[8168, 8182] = 0.264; 9.46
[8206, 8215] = 0.293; 8.54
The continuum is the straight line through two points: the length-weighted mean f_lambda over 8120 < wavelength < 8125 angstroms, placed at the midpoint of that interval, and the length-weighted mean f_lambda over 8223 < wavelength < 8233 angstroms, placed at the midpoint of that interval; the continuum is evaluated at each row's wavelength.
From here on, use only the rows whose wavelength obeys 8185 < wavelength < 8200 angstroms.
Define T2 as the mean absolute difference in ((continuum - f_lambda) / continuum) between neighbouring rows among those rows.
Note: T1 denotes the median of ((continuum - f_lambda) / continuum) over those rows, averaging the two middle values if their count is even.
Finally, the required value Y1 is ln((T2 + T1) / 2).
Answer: -3.2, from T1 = 0.041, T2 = 0.039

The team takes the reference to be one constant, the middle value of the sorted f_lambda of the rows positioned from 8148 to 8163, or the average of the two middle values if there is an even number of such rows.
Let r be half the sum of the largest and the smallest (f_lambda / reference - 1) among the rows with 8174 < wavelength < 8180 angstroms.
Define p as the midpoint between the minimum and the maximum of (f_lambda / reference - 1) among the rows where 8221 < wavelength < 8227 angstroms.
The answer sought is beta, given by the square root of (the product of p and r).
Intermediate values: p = -0.047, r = -0.090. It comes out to 0.065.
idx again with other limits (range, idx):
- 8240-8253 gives 8.937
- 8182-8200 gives 8.497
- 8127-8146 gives 7.385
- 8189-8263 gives 7.898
